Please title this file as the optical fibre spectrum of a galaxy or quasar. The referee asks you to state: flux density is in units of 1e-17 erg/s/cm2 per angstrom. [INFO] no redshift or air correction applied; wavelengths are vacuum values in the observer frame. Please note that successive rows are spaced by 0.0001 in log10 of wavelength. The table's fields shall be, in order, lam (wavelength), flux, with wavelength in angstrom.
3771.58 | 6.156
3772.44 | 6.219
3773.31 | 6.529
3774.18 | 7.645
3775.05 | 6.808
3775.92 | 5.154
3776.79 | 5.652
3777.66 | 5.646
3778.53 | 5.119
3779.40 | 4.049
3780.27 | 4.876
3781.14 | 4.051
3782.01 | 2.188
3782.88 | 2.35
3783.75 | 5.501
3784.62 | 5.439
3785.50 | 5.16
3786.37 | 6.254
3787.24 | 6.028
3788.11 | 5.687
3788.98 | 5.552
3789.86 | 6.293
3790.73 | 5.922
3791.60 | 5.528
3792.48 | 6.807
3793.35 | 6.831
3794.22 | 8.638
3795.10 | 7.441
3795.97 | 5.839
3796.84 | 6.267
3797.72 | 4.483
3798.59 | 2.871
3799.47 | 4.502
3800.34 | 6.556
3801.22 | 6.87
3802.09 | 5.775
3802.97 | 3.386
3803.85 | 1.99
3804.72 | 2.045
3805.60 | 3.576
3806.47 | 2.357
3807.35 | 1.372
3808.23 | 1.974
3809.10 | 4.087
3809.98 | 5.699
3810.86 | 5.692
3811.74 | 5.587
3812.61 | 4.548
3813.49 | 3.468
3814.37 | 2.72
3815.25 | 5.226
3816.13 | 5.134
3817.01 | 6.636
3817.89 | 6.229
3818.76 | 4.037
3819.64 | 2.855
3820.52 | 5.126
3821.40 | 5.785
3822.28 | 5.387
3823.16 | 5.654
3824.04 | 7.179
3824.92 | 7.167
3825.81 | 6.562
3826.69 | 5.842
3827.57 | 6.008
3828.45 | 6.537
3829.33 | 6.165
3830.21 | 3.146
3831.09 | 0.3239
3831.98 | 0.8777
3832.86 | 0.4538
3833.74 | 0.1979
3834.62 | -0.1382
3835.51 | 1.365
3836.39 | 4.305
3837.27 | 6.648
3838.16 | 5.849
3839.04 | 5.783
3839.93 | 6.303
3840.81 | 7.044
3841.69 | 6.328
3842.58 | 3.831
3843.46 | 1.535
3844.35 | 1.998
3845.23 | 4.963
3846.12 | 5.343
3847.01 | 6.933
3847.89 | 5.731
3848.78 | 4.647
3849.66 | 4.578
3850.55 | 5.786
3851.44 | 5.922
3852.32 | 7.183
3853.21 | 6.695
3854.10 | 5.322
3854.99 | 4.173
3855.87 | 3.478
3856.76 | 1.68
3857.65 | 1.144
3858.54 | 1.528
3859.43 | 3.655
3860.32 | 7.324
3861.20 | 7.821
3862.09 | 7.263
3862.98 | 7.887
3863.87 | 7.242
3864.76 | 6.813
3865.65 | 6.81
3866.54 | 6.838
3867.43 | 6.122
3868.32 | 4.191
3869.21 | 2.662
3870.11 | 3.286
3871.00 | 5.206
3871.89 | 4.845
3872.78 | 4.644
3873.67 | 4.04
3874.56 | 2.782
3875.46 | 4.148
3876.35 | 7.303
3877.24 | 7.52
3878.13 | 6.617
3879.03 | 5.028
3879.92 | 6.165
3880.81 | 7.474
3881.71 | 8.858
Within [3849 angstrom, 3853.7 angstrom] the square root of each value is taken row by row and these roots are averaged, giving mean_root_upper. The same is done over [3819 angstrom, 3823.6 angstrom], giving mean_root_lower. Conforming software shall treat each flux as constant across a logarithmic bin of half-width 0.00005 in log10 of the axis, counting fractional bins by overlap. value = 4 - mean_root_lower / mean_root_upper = 3.10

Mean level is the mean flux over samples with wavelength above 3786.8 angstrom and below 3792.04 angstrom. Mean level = 5.8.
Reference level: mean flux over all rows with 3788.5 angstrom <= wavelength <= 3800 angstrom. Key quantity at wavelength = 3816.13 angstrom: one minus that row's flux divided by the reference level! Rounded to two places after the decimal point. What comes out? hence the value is 0.13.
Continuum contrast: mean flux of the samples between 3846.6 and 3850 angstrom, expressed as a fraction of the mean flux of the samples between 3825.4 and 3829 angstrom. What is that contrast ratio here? 0.88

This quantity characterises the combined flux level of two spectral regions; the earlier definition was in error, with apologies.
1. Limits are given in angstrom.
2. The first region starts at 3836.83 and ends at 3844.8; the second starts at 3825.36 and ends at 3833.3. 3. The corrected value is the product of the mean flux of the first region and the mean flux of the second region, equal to 20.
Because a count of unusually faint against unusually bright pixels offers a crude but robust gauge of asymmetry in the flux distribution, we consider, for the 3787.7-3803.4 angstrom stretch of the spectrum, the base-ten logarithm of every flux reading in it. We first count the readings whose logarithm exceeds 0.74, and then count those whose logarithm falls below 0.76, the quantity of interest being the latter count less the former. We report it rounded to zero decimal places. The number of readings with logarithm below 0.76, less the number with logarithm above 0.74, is -7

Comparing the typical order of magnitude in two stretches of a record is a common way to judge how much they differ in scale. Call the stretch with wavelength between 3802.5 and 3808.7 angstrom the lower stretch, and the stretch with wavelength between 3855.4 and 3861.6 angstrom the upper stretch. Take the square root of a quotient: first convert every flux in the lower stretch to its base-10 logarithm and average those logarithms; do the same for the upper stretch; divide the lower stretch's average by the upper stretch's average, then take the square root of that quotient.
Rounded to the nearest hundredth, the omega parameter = 0.87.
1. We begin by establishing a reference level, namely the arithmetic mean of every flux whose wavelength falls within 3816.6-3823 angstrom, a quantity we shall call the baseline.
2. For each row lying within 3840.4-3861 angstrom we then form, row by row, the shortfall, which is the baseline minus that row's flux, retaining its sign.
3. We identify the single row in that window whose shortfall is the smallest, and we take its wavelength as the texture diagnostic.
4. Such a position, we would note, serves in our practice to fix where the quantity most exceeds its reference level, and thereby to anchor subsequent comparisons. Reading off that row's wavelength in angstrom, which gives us 3860.32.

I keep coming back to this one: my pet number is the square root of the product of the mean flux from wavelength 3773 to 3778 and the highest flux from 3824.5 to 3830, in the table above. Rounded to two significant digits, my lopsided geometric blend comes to 6.7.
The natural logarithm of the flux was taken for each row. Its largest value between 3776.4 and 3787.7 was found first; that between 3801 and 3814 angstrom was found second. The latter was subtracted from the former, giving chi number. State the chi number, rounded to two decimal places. -0.09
